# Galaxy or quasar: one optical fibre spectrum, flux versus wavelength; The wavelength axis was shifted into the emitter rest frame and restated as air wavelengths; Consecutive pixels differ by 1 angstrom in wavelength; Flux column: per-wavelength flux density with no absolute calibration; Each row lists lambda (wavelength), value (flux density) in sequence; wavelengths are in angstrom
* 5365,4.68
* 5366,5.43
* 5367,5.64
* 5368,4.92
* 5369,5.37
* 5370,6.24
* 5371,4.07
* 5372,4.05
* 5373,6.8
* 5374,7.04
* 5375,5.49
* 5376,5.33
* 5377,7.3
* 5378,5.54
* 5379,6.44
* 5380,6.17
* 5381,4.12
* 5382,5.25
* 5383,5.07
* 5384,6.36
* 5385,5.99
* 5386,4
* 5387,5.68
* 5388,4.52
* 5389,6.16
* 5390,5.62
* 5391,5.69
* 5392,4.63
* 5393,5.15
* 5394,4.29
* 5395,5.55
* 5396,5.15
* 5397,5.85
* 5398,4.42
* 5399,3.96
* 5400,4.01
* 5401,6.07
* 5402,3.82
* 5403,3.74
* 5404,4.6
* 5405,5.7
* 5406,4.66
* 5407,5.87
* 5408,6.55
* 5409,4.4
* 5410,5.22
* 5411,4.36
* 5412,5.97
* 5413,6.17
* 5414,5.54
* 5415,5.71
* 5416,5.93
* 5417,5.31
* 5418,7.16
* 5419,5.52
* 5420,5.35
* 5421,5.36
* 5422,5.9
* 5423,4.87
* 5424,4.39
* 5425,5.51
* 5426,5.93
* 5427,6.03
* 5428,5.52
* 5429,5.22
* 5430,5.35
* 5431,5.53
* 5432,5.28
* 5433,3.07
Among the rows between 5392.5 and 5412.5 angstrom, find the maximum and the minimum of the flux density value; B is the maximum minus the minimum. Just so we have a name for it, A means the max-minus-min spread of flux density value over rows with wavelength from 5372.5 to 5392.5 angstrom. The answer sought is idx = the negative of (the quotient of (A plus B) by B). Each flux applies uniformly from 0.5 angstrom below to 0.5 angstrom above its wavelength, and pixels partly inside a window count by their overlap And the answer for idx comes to -2.17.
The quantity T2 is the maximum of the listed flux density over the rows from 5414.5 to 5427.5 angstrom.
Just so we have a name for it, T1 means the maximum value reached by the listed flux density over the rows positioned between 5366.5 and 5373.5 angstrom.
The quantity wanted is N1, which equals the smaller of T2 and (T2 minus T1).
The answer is 0.4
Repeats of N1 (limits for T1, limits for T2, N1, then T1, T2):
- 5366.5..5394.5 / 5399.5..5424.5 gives -0.1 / 7.3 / 7.16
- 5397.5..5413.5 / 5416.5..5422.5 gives 0.6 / 6.55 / 7.16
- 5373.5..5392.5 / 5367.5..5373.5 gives -0.5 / 7.3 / 6.8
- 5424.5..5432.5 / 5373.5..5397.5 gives 1.3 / 6.03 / 7.3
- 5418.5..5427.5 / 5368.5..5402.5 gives 1.3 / 6.03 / 7.3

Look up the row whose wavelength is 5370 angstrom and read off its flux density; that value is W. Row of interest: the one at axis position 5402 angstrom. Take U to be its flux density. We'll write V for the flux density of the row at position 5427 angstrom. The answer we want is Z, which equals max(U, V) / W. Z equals 0.97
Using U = 3.82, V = 6.03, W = 6.24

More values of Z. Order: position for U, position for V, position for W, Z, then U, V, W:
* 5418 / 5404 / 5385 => 1.20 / 7.16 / 4.6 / 5.99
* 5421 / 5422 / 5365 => 1.26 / 5.36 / 5.9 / 4.68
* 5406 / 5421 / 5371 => 1.32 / 4.66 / 5.36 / 4.07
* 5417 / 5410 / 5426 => 0.90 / 5.31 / 5.22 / 5.93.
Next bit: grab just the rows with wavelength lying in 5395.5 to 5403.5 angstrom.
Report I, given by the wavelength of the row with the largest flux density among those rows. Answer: 5401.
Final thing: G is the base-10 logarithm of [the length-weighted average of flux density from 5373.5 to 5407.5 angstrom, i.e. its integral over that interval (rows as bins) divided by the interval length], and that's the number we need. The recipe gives 0.722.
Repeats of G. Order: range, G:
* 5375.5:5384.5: 0.758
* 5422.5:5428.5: 0.730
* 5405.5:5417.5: 0.738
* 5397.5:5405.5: 0.657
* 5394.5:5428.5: 0.724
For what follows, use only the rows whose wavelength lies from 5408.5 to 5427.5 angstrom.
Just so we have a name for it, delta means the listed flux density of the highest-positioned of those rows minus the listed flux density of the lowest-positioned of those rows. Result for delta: 1.6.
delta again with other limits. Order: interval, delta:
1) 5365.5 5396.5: -0.3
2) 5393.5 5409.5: 0.1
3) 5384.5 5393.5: -0.8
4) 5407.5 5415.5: -0.8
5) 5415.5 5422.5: 0.0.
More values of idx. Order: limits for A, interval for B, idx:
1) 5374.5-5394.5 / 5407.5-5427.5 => -2.18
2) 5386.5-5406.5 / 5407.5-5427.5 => -1.86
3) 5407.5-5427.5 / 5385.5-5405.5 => -2.16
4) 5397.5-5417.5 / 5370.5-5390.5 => -1.85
